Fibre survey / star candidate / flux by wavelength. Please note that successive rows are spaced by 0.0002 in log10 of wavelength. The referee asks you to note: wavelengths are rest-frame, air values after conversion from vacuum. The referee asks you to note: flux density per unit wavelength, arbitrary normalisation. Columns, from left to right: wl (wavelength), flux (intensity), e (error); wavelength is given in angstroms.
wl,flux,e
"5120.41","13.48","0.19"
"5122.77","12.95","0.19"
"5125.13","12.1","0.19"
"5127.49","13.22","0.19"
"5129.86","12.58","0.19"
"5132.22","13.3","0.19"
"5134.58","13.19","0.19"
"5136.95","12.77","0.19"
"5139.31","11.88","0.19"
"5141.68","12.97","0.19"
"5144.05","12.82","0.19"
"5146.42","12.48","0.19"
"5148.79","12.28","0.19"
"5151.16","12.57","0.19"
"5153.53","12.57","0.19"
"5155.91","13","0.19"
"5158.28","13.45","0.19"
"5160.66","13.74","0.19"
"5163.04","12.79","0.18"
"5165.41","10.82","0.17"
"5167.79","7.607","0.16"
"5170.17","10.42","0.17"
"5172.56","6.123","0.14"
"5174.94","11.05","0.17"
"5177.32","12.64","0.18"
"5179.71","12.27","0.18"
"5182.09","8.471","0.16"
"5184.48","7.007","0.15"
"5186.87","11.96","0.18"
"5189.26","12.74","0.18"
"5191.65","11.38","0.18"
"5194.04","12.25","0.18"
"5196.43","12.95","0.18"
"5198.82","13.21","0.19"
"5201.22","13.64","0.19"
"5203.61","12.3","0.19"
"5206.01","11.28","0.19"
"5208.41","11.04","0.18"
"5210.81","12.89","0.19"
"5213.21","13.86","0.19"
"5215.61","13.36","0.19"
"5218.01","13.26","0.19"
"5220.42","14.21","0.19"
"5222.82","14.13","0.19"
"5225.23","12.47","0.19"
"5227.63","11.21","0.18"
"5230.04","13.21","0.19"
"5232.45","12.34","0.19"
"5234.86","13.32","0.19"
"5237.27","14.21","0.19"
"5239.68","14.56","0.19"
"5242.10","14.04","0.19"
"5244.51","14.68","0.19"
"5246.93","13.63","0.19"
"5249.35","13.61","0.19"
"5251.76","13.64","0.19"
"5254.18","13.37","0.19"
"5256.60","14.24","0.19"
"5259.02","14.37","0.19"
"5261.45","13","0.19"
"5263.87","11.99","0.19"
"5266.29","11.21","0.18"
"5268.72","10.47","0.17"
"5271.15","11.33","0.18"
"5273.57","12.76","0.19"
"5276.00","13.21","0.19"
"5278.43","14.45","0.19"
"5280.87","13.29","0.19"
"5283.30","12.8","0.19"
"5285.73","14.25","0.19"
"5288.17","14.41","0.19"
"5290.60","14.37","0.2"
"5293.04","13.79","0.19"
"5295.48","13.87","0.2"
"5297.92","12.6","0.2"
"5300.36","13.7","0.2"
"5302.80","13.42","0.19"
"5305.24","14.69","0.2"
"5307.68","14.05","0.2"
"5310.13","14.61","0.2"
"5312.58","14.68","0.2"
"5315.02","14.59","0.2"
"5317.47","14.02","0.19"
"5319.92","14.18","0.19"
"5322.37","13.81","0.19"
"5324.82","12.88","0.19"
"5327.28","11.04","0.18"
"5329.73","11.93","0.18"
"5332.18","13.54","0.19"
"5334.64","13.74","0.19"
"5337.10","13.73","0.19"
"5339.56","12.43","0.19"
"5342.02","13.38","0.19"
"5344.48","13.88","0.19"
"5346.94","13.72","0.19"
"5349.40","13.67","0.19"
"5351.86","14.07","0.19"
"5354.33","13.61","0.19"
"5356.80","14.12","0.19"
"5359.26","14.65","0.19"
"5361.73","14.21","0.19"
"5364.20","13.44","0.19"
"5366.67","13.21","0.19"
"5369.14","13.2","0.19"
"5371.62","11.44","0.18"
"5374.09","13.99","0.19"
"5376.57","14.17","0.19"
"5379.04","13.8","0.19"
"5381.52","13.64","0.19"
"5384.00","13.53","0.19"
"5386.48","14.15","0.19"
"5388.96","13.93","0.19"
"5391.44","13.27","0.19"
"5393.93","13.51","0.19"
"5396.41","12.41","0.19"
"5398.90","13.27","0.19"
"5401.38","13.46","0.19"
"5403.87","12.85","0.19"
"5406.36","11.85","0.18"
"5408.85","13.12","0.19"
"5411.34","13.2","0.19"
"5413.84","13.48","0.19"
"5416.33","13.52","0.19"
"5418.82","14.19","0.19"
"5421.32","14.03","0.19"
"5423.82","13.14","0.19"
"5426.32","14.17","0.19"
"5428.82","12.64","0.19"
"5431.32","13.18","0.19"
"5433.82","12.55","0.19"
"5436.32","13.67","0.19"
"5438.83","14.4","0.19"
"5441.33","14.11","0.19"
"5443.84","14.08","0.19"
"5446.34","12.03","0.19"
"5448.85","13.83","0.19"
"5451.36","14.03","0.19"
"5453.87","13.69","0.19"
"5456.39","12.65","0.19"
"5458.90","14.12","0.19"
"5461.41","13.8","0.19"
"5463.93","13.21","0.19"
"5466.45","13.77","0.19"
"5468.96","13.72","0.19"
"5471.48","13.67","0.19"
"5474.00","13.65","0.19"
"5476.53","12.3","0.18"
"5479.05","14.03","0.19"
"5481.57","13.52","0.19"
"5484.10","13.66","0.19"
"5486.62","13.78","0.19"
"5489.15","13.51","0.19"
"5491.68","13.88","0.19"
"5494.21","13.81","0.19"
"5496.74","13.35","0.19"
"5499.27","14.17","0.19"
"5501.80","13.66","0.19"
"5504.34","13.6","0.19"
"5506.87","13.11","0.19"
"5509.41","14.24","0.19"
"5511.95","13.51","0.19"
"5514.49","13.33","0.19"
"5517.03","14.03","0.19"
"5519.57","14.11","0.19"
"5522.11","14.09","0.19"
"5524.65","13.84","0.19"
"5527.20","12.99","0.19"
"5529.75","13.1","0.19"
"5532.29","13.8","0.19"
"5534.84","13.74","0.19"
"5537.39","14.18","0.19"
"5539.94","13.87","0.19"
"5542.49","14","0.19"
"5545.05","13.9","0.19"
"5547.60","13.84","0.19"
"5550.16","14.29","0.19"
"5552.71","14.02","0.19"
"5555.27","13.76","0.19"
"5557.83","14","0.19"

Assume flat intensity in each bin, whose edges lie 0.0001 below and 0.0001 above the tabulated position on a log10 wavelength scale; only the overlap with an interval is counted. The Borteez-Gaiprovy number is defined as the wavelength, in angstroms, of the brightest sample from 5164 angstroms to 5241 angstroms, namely 5239.68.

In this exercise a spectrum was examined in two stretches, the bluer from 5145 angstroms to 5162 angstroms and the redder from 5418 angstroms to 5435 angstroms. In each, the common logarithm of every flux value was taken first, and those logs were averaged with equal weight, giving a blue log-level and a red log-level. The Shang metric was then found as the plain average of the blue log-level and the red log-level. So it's 1.118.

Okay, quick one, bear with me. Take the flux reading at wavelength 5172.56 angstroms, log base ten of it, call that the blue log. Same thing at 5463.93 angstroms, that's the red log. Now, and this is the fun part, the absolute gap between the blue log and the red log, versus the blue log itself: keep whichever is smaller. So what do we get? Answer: 0.33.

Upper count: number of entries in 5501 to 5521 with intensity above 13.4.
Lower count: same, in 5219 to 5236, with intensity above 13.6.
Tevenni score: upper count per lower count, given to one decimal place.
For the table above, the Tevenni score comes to 3.0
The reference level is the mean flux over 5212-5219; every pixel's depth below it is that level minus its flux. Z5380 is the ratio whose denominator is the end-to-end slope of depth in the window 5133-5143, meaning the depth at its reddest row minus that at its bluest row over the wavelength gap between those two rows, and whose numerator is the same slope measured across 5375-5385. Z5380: 2.8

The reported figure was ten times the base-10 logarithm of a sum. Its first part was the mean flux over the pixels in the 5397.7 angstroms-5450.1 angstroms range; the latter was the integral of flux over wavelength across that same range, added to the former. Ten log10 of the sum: 28.54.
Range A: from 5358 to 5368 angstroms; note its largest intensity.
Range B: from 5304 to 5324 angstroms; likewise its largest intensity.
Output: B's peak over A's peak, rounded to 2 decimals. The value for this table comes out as 1.00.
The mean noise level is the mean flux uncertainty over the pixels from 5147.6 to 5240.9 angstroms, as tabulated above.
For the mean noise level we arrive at 0.182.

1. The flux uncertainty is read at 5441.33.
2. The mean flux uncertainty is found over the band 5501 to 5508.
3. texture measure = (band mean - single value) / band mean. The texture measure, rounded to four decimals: 0.0000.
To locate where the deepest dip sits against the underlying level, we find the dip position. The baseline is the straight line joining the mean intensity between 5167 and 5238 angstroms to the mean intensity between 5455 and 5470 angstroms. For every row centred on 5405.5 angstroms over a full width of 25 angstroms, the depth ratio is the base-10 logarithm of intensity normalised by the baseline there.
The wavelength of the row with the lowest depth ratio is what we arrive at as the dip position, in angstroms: 5406.36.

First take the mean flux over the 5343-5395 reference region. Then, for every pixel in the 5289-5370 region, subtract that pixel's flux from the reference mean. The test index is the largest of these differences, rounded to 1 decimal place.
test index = 2.6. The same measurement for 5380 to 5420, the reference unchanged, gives 1.8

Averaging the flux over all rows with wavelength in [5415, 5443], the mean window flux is 13.6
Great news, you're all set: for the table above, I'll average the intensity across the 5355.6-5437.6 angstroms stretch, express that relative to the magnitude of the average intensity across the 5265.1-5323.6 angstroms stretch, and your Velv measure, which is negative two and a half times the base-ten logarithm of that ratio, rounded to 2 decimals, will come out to 0.01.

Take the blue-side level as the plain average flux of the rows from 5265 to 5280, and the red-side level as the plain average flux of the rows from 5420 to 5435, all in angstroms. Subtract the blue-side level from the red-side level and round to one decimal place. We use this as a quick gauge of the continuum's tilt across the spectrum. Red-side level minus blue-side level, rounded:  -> 1.0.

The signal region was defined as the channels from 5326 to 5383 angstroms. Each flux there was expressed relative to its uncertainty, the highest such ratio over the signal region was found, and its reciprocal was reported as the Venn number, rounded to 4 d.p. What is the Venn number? 0.0130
